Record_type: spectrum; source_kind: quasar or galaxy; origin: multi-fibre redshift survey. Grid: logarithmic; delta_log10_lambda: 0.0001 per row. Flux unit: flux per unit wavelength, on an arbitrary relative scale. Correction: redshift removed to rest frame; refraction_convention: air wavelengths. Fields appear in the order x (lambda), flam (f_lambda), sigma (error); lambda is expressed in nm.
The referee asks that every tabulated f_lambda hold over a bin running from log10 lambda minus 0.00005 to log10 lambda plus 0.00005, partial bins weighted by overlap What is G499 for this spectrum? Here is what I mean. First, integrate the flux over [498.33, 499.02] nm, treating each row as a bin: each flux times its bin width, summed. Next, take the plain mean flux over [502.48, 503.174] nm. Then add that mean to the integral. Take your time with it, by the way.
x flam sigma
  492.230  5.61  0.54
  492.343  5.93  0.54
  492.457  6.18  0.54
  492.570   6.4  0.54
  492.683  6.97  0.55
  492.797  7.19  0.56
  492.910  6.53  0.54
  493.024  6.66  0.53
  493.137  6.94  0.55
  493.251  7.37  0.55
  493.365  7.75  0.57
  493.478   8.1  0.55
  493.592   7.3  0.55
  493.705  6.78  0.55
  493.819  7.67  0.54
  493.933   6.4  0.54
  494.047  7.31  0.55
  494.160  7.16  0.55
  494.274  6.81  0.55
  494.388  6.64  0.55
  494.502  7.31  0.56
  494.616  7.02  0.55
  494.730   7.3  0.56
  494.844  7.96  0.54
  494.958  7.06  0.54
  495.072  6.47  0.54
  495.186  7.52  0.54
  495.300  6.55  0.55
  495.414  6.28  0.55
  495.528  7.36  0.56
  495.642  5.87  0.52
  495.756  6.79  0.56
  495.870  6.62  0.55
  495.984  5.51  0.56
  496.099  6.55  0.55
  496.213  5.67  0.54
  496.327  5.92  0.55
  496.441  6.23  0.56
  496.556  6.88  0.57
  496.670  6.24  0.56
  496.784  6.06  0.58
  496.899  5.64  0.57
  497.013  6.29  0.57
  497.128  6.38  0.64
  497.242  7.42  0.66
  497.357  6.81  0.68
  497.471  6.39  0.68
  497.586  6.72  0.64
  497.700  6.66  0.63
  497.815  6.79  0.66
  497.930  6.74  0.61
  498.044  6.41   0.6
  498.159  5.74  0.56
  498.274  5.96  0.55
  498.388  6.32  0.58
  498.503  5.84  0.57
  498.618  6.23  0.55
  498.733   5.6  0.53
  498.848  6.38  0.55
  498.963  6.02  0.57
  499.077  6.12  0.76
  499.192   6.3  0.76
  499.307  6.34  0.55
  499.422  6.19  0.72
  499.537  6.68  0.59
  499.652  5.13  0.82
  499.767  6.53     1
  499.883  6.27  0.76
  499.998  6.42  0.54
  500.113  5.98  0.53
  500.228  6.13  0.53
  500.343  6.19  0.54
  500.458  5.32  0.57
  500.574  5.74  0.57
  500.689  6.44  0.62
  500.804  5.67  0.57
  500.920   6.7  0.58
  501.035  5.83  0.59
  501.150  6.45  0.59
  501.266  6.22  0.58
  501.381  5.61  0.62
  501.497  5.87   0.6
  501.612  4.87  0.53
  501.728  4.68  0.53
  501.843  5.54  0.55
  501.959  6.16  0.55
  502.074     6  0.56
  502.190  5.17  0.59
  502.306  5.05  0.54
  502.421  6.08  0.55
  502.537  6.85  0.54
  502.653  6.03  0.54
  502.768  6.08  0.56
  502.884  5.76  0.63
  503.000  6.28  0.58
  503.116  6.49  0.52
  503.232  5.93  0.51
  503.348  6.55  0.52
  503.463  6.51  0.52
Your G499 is 10.4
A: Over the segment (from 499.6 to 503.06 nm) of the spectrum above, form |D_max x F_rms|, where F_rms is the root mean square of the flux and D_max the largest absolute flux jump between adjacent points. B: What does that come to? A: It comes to 8.3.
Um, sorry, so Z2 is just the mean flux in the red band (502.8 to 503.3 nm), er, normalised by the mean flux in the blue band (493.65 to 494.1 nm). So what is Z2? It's 0.87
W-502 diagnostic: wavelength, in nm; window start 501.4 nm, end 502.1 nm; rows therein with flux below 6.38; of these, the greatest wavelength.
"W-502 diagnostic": 502.074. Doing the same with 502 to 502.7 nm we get 502.653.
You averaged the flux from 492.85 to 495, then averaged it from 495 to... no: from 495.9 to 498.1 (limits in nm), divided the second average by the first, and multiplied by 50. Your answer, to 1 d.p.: 44.6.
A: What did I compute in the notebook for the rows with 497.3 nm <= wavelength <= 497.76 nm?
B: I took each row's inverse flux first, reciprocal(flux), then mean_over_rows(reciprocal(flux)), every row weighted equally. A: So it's 0.151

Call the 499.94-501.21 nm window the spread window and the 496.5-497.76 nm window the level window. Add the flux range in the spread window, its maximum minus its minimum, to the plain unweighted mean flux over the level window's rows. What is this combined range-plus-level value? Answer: 7.88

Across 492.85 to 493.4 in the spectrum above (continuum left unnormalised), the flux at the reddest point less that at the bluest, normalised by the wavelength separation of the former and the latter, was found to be 2.7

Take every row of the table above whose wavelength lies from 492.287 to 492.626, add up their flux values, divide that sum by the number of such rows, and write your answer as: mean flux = 6.2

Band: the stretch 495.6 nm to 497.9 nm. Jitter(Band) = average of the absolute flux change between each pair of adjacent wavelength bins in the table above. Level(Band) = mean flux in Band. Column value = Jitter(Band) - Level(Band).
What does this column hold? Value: -5.9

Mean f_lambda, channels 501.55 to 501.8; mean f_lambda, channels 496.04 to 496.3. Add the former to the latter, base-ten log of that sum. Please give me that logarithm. 1.04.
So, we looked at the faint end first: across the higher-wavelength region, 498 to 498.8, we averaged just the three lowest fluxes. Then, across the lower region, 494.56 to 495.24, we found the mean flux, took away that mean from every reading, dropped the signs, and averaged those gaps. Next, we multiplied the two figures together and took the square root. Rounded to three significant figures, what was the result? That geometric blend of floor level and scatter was 1.46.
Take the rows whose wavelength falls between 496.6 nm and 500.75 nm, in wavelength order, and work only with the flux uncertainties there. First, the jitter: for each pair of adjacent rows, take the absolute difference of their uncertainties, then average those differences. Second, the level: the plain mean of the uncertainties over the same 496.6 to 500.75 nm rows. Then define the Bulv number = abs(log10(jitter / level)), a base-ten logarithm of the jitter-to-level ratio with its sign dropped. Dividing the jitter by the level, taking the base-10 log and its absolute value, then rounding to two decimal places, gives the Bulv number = 1.01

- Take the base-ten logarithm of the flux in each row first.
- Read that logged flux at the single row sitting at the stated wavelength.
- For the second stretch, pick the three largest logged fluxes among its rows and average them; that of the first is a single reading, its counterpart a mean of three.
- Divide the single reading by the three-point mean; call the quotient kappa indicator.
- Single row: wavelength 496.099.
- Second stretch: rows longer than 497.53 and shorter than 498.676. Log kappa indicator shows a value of 0.98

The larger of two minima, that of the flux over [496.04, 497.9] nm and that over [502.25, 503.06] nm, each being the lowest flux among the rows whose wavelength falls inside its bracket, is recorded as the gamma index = 5.64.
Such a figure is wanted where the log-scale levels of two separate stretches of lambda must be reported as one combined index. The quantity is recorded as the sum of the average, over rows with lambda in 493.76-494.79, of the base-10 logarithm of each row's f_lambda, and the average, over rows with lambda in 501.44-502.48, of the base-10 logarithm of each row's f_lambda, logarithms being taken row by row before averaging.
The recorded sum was 1.59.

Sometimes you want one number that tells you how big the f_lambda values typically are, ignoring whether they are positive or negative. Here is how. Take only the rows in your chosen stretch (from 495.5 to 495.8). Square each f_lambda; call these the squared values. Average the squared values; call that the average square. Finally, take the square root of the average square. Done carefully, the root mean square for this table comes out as 6.7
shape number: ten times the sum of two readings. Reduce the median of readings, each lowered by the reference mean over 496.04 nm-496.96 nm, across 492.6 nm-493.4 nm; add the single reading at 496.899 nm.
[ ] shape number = 65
